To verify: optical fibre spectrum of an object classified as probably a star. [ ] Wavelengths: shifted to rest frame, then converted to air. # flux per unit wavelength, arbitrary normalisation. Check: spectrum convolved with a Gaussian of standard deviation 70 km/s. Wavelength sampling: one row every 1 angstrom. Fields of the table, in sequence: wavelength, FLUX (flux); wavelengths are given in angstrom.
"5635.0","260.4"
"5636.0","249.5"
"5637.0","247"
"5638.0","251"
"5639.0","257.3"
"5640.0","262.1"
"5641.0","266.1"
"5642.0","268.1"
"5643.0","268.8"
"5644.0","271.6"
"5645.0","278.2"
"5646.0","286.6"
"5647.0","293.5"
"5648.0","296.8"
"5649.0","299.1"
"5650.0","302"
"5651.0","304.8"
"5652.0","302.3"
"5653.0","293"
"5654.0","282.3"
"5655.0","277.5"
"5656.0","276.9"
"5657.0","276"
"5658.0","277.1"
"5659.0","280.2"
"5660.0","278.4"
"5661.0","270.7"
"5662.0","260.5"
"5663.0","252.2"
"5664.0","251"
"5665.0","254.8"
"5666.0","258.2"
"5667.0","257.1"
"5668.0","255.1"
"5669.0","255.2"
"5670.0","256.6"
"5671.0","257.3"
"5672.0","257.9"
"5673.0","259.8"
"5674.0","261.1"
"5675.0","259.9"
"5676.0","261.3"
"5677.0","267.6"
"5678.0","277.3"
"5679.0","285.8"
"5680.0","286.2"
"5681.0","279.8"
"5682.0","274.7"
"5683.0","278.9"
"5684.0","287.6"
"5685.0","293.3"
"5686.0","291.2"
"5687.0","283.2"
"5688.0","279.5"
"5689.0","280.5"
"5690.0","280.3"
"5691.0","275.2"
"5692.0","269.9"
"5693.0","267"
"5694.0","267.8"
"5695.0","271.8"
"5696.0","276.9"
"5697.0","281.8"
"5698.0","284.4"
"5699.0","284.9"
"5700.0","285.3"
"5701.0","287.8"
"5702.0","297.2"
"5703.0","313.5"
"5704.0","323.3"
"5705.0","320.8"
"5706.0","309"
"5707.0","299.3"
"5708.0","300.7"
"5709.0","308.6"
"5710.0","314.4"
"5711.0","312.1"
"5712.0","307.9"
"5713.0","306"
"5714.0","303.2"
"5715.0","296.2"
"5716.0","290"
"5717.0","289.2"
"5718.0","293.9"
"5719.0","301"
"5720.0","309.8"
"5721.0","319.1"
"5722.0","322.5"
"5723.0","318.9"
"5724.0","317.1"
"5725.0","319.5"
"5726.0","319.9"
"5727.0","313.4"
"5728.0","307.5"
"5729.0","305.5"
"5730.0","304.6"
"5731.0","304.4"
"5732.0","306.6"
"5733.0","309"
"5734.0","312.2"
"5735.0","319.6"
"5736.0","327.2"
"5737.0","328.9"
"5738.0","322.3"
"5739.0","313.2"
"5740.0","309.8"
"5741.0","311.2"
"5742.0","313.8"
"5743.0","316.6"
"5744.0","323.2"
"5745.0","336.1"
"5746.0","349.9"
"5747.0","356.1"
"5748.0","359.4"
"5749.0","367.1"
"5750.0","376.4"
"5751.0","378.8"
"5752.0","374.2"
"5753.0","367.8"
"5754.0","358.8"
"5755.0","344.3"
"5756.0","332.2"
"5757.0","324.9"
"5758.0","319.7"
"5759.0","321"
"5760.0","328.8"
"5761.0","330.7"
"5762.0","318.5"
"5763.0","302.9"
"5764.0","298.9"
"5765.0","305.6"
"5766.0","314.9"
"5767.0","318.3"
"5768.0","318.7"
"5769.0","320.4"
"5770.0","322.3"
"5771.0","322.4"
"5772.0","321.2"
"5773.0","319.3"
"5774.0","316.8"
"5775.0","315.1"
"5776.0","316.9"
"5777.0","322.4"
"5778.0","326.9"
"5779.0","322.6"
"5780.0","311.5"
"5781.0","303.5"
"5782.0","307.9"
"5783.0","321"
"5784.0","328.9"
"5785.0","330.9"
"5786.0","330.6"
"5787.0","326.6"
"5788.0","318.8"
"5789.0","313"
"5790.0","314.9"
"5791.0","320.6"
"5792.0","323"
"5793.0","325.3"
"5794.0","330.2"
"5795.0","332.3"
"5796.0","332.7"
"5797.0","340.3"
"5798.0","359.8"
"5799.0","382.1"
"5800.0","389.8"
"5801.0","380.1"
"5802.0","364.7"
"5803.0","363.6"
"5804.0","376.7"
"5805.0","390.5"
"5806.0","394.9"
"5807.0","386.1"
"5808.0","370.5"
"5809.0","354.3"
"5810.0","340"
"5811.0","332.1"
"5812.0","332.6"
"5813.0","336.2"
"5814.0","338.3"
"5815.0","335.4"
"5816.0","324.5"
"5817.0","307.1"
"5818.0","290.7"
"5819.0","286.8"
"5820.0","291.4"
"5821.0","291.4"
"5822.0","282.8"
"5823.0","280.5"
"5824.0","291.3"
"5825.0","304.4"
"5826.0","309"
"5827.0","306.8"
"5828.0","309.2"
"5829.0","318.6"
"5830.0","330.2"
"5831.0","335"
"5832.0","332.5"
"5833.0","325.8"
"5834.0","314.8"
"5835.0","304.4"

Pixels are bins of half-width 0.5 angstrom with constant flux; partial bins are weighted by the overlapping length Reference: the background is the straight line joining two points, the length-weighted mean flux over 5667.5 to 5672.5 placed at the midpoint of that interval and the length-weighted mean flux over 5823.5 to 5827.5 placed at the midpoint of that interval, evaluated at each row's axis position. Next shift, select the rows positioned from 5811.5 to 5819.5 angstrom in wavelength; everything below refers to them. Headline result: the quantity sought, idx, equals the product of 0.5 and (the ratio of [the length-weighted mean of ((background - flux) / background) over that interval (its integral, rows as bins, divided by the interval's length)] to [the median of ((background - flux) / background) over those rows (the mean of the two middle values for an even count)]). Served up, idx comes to 0.33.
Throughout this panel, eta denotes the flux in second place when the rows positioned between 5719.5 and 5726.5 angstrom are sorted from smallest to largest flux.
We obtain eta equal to 317.1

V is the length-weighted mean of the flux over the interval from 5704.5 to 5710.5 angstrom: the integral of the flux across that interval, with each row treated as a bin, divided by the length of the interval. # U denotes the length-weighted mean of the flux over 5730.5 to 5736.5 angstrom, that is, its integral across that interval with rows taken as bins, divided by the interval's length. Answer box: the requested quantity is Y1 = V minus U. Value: -4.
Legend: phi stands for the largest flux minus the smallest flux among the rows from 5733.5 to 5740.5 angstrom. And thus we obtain 19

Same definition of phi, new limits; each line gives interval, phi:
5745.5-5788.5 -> 80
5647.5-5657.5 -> 29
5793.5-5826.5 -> 114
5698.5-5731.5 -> 38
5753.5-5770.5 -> 60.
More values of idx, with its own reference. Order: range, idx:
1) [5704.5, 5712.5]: 0.50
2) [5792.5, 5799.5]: 0.64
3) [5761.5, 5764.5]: 0.60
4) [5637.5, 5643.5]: 0.44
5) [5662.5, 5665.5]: 0.46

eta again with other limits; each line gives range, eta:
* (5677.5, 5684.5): 277.3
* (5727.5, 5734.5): 304.6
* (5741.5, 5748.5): 316.6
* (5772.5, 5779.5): 316.8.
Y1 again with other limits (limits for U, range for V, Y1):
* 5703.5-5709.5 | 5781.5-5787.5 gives 14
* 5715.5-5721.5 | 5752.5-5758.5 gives 41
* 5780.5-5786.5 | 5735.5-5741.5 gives -2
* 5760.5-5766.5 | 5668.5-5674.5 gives -54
